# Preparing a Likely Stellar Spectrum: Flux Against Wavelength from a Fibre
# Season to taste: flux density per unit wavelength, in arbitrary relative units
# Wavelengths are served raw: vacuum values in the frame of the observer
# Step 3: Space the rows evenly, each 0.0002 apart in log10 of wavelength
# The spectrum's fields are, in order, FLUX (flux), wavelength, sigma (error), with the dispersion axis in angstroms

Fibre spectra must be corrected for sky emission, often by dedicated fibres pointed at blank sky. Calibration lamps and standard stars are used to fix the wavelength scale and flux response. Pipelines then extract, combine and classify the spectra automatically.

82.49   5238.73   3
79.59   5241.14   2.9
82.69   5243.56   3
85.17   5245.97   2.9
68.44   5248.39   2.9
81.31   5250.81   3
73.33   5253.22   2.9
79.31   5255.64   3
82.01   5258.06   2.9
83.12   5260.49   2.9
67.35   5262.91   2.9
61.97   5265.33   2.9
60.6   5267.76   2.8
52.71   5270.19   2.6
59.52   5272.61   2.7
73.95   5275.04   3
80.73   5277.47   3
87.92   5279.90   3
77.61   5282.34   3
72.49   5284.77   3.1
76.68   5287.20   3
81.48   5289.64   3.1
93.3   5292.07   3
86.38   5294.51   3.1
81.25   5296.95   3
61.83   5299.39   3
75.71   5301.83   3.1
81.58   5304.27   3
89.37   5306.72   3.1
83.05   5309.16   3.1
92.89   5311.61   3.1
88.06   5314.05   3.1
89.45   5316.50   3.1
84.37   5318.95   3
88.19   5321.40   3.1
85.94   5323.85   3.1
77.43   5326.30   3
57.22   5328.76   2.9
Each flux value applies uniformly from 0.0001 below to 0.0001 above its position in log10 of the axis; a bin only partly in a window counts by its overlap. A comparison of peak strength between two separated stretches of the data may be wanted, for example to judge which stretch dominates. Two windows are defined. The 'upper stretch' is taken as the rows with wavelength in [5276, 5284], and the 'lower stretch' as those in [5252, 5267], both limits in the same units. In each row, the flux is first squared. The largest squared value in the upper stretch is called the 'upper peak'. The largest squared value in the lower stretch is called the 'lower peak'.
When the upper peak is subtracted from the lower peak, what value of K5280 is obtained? -821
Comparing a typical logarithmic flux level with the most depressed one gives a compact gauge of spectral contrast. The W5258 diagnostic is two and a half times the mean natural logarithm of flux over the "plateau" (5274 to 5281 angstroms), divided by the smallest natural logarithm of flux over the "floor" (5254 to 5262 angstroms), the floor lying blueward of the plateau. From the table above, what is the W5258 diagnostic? 2.51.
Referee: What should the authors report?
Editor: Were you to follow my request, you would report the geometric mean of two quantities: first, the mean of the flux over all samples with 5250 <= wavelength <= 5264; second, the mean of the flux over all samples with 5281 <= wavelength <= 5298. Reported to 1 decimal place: 79.5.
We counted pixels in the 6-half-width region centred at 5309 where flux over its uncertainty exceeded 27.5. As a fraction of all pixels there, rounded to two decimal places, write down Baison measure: 0.60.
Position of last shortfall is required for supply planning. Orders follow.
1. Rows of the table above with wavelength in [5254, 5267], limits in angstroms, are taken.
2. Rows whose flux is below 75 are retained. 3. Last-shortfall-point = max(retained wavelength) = 5265.33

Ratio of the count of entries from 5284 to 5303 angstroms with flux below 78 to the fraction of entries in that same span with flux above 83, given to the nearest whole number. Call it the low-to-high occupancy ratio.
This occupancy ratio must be 16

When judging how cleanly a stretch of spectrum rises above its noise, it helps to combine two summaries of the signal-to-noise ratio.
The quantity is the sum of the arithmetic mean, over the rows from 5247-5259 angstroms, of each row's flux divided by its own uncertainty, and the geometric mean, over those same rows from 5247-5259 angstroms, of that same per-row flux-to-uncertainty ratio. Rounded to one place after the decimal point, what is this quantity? 52.2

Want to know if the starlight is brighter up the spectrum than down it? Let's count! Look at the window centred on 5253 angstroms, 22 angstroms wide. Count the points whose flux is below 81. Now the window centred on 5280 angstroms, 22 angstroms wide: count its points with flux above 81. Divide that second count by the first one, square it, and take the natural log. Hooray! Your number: -1.4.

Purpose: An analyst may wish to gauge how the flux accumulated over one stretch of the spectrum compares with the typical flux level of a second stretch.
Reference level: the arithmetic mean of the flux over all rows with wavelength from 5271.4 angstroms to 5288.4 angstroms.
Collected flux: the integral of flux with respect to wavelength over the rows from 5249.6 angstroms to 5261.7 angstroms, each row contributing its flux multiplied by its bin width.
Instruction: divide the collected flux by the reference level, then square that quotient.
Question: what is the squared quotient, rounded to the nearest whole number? 163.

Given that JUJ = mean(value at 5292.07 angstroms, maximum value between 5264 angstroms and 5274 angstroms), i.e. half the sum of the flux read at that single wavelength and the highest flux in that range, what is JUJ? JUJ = 77.6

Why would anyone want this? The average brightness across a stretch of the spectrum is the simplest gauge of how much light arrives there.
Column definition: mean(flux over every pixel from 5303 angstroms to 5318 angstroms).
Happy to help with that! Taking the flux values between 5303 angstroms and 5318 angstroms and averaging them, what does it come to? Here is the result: 87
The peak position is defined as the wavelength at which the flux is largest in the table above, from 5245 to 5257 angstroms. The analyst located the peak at 5245.97 angstroms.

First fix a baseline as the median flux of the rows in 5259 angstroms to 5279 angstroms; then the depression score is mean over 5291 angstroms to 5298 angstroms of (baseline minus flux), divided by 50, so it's -0.446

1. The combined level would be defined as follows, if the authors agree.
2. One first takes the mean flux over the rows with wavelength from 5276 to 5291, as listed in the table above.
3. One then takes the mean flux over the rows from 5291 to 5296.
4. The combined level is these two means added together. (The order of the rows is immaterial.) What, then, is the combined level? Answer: 169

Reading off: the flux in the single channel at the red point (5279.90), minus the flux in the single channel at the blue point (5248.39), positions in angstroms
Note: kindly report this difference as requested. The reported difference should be 19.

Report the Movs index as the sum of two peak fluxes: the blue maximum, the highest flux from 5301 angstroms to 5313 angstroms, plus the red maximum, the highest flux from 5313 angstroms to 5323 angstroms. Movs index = 182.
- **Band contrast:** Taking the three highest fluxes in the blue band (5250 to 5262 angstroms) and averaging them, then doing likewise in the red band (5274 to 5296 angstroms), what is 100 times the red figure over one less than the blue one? 110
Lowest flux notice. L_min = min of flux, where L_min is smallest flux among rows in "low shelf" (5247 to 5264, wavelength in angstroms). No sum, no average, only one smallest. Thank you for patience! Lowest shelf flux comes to 67.35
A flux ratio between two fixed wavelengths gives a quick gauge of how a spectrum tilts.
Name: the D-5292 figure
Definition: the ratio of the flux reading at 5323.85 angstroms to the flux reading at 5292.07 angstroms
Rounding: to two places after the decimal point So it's 0.92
